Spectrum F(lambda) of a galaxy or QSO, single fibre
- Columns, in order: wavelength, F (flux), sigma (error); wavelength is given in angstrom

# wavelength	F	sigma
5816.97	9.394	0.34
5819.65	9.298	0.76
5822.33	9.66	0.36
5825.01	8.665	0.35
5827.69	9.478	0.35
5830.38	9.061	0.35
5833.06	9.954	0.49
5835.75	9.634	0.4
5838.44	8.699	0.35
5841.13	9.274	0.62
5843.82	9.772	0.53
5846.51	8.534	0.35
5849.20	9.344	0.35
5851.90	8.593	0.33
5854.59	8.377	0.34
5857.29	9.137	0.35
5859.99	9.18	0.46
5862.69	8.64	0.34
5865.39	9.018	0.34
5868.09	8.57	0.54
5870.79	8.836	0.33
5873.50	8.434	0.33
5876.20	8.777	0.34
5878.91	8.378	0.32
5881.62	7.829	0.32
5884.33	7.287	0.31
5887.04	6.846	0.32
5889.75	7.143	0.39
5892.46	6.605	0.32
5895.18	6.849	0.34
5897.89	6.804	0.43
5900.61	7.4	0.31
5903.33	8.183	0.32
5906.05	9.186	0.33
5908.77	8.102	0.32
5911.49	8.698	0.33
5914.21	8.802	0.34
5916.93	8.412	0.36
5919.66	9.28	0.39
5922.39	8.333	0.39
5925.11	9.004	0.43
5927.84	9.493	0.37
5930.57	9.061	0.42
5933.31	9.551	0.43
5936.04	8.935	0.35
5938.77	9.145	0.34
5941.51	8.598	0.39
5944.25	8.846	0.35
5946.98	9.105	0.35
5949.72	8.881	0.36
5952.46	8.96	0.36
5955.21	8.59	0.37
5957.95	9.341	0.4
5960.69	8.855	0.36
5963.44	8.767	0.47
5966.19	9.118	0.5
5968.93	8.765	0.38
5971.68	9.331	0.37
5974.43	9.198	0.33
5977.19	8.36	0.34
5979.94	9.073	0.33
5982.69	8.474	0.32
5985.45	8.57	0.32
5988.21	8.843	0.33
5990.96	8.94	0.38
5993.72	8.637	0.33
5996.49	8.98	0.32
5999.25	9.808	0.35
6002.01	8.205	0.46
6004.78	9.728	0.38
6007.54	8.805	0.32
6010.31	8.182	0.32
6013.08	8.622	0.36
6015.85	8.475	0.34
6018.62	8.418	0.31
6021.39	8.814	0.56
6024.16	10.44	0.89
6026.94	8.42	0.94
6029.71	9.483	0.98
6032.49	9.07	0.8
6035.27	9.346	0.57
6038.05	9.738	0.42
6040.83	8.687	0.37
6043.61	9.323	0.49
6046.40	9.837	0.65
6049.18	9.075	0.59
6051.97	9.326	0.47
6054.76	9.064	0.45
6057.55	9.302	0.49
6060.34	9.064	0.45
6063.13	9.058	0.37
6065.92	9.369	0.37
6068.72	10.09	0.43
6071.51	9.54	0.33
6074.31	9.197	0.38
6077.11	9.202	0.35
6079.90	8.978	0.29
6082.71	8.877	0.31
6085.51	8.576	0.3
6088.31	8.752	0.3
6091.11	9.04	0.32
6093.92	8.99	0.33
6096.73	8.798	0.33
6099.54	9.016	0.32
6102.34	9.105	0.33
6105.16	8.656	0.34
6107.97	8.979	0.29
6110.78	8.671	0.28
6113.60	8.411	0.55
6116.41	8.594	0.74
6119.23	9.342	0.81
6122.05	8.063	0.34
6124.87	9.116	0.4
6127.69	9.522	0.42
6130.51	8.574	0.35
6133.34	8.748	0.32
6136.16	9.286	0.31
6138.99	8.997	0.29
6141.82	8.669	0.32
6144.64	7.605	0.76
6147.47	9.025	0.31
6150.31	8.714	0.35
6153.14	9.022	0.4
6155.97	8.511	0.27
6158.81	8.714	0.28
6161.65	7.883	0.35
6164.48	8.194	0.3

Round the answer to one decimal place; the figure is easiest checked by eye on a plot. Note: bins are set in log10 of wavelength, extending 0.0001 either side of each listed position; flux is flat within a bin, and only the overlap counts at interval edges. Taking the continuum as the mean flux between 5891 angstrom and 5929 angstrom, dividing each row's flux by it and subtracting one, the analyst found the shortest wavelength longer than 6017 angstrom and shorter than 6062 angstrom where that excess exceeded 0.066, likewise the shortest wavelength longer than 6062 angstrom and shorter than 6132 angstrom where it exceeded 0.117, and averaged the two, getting 6043.7 angstrom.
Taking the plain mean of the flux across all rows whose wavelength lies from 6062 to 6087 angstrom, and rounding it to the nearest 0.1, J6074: 9.2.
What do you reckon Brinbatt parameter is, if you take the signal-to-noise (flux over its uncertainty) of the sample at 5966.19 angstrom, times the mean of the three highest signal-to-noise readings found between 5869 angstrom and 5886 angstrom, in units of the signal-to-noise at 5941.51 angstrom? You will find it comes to 22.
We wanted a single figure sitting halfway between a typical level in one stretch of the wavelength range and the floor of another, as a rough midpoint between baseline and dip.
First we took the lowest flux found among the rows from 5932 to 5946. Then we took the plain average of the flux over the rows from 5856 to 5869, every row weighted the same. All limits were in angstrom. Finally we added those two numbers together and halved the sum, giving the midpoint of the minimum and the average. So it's 8.8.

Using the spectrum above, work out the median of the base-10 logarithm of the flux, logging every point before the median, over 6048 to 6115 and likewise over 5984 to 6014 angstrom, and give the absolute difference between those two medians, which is 0.012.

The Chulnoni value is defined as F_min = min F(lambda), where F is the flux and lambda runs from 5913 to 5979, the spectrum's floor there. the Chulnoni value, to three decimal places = 8.333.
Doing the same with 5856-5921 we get 6.605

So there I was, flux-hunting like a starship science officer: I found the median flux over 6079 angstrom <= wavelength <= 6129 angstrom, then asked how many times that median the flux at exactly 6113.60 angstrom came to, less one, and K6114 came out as -0.06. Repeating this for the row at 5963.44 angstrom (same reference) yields -0.02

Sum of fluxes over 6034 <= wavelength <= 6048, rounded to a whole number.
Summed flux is 47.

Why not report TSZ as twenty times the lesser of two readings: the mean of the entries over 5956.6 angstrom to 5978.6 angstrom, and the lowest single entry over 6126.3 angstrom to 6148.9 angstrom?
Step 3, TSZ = 152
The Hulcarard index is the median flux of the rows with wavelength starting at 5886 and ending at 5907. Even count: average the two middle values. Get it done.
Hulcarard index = 7.00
